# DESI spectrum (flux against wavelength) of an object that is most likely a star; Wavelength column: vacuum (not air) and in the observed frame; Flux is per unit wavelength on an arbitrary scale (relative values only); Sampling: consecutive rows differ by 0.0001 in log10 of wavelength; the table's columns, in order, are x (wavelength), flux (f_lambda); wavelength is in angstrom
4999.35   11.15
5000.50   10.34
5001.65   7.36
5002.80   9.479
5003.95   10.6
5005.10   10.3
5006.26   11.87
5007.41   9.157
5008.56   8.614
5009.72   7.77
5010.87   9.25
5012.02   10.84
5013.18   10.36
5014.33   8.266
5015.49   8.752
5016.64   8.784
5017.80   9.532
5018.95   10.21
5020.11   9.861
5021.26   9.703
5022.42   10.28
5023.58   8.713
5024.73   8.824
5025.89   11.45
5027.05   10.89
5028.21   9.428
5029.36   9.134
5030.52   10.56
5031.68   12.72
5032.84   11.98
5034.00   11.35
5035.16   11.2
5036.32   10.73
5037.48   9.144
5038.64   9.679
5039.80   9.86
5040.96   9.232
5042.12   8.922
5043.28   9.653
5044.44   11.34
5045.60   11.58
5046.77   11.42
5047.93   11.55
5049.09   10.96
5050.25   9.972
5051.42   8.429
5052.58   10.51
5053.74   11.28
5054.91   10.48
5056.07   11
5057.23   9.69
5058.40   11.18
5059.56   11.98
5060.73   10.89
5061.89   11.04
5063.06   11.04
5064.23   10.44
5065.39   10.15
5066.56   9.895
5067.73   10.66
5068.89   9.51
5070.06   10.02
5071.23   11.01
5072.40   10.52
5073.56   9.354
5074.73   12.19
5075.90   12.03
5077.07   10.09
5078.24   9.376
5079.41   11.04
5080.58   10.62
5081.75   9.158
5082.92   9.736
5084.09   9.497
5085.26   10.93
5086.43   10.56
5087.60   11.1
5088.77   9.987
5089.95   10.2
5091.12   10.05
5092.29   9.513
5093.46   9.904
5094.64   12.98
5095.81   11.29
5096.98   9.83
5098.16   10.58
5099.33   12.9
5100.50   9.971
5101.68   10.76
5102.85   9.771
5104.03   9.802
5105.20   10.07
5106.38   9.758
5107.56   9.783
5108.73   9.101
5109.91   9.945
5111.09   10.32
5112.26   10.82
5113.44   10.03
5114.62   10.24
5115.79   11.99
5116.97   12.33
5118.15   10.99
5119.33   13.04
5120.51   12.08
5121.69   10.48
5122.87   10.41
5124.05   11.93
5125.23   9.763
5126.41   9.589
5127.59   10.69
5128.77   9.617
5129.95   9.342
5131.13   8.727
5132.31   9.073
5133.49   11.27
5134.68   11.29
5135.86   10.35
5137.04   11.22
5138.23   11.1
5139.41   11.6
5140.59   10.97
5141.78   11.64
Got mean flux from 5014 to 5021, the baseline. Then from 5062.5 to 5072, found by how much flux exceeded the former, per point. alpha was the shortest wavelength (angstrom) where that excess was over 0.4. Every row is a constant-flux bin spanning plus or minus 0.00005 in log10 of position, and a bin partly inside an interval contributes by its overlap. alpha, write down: 5063.06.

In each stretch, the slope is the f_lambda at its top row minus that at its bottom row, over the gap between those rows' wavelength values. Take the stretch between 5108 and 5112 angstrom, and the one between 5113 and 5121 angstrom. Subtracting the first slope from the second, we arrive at -0.23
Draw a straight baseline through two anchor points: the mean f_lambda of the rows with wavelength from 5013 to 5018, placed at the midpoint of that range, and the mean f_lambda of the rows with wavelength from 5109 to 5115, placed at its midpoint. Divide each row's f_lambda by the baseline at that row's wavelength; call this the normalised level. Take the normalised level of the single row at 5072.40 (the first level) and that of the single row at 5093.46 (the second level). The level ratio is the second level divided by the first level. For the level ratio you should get 0.92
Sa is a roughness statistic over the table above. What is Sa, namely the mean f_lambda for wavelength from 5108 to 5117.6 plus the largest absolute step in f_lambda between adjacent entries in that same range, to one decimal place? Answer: 12.3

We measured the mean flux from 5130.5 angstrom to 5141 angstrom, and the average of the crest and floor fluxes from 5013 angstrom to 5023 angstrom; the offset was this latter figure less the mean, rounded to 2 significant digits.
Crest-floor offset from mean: -1.3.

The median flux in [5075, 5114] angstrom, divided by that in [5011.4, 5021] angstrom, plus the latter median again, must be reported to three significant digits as 10.7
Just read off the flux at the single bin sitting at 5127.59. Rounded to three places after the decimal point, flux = 10.690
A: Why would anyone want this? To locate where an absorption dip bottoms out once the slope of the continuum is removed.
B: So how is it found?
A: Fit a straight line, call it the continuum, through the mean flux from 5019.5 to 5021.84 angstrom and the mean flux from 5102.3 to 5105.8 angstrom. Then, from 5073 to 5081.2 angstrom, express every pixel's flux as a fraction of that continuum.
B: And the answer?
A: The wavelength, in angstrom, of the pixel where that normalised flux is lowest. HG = 5073.56 angstrom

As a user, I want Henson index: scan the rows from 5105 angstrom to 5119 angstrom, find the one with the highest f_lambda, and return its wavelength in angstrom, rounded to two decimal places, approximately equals 5116.97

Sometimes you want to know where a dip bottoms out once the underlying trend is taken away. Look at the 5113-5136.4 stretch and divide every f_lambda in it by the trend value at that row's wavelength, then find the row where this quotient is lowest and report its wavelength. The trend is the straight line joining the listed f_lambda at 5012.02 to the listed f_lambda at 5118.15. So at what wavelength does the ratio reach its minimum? 5131.13 angstrom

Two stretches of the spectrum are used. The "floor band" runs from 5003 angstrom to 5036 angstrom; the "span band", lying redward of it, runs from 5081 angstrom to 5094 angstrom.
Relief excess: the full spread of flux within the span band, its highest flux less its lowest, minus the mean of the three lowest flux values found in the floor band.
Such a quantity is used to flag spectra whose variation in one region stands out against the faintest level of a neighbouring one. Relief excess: -6.3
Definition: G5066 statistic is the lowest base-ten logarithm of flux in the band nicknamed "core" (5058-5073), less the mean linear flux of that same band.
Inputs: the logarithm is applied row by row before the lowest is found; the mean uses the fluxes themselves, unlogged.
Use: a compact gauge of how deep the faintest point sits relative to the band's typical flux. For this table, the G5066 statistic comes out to -9.66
